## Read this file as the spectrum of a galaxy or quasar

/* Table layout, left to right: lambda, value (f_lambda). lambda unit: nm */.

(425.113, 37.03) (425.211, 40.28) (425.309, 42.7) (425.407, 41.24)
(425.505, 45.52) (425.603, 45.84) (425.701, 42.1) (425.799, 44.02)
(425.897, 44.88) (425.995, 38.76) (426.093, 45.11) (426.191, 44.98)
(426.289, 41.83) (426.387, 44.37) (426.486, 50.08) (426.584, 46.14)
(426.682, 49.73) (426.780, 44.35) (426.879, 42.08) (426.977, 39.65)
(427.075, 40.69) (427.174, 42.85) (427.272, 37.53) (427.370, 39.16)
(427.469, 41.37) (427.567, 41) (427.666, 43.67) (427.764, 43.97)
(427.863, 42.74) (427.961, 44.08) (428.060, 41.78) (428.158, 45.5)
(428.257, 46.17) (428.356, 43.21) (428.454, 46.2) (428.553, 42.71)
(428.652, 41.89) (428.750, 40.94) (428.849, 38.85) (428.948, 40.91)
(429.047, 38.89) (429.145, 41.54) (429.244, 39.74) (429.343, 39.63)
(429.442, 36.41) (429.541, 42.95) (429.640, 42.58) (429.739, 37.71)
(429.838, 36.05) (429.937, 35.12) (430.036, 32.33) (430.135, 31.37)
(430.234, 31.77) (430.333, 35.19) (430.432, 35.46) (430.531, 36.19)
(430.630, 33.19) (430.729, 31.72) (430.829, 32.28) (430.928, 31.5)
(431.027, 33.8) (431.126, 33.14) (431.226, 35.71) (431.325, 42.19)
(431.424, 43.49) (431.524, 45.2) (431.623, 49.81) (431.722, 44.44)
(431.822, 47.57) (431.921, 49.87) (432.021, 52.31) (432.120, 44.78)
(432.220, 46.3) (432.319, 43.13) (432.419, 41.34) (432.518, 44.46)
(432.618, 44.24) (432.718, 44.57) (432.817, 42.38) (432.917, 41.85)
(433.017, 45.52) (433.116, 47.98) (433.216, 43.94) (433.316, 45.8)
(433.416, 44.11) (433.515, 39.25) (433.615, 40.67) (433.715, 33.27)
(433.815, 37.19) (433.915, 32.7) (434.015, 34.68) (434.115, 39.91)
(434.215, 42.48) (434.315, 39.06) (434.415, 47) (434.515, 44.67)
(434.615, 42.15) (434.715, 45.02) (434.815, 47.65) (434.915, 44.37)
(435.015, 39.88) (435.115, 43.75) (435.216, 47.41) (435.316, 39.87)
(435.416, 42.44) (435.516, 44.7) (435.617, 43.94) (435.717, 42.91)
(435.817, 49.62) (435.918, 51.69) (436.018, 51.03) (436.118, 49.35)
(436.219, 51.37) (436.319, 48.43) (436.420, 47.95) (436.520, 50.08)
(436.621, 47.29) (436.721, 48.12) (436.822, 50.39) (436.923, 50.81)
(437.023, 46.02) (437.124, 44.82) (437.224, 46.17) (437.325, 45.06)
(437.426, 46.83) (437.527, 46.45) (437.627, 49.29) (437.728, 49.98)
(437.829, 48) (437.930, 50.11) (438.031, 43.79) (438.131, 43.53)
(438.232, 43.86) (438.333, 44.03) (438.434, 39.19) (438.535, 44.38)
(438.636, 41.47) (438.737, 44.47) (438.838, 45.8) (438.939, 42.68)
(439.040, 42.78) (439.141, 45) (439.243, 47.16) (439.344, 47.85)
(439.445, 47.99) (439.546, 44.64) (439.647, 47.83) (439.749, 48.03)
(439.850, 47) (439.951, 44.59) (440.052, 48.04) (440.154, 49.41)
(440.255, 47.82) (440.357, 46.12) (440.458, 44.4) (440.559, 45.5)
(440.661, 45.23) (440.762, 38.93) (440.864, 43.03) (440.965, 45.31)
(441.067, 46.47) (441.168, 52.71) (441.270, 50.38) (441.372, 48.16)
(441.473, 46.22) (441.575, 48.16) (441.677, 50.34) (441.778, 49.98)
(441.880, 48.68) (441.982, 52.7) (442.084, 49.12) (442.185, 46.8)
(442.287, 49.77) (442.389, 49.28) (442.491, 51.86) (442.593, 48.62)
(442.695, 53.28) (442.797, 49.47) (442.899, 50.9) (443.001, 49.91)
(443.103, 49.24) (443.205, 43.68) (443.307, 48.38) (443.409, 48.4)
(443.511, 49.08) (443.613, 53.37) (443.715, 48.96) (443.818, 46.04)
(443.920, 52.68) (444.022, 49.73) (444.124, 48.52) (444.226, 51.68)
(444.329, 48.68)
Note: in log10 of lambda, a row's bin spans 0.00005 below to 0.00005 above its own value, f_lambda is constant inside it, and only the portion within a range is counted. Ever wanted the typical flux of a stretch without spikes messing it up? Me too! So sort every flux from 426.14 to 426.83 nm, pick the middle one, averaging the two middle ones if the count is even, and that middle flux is 45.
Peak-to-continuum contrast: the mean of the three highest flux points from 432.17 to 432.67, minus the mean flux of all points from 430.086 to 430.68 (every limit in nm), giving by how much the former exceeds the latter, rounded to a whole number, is 11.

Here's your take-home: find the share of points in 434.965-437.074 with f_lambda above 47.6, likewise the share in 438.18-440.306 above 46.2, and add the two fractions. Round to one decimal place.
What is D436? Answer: 1.0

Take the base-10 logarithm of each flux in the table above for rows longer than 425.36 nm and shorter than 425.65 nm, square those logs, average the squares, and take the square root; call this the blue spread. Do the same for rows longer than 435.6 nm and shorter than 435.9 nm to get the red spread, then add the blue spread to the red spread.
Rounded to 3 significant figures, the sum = 3.30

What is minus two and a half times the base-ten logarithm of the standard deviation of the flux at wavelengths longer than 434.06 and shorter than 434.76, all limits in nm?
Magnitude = -1.1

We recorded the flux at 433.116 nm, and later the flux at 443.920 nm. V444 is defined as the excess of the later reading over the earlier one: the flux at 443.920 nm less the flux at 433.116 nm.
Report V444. 4.7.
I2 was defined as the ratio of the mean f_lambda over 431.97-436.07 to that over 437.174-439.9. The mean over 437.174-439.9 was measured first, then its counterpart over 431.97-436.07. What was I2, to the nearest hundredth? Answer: 0.95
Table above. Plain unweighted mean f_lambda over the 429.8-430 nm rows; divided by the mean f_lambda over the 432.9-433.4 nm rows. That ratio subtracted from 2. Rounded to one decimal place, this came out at 1.2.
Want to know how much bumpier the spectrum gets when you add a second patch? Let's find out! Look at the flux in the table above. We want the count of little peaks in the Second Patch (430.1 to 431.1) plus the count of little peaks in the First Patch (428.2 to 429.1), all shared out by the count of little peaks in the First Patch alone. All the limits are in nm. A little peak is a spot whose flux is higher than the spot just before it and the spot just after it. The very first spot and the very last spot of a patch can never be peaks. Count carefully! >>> 2.00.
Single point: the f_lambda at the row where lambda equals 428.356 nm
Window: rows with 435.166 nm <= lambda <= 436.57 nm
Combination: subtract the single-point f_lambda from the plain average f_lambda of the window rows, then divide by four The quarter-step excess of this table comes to 1.0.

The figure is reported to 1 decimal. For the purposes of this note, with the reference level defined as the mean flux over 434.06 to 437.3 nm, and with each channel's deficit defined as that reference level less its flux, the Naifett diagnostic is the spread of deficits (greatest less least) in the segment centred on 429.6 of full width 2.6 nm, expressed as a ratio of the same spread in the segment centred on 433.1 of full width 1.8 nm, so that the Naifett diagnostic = 1.0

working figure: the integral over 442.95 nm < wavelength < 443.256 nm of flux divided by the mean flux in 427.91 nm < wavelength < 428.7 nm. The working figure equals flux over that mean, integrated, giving 0.332 nm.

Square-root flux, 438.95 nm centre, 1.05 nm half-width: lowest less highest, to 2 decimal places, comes -0.82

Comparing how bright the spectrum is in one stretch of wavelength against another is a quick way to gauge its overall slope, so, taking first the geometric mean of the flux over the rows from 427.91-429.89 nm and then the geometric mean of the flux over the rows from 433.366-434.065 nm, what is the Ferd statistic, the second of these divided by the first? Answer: 0.90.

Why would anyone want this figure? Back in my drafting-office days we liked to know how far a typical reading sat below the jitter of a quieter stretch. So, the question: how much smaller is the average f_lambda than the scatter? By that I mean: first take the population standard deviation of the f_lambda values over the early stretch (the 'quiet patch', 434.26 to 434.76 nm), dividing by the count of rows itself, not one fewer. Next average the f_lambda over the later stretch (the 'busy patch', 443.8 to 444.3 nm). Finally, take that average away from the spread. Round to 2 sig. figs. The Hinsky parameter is -47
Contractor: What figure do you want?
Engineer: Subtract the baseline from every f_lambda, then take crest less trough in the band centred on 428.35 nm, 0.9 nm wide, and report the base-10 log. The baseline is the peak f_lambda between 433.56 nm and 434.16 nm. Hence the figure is 0.72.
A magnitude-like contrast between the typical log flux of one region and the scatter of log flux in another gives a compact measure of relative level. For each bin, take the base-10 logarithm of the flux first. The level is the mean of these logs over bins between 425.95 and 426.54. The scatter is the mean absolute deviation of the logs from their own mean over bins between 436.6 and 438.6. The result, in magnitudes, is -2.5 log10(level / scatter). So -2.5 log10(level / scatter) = -4.7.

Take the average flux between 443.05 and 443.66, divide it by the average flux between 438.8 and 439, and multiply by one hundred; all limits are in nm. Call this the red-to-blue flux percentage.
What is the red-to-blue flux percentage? 110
